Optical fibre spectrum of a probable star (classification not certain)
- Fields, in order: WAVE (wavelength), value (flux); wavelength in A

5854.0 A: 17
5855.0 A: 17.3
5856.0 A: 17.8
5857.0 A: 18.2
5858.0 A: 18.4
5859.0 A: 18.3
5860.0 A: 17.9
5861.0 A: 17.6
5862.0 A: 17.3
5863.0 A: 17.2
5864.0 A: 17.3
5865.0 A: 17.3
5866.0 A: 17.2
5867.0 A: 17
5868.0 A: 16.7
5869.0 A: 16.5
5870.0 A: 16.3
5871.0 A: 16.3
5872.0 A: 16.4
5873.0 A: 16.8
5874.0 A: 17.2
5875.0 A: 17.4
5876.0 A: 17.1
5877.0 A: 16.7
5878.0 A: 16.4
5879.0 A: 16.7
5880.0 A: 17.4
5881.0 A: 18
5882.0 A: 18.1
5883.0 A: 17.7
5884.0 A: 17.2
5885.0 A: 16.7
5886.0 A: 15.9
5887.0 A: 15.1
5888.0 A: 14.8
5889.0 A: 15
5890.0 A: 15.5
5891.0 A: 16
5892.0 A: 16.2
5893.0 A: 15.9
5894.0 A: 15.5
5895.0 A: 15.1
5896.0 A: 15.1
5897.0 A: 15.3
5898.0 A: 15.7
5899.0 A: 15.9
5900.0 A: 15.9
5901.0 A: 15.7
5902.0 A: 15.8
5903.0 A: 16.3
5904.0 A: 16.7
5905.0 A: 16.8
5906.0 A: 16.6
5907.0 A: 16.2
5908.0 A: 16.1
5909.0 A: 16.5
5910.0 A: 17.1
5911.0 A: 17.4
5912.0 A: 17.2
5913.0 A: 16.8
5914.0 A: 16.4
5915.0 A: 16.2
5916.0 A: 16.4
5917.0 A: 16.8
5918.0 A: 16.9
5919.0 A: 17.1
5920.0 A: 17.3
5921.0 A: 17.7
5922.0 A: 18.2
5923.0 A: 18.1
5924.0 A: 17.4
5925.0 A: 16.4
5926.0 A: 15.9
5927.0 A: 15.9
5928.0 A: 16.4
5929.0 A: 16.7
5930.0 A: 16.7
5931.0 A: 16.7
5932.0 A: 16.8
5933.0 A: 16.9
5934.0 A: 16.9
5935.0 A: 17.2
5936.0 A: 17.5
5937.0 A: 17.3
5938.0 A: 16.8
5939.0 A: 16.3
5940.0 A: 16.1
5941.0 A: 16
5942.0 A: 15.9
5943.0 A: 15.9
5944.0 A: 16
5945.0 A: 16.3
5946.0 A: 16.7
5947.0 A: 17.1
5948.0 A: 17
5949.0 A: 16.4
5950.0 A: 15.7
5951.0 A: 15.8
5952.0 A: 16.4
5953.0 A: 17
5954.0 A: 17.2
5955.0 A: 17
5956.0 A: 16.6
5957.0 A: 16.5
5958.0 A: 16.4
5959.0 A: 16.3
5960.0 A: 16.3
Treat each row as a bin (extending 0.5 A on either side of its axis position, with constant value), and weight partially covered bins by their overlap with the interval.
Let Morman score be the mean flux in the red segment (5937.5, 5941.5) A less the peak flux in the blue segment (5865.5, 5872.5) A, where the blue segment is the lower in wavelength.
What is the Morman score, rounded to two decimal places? -0.90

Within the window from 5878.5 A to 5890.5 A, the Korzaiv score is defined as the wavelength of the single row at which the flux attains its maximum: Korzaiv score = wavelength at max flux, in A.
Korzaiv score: 5882.0 A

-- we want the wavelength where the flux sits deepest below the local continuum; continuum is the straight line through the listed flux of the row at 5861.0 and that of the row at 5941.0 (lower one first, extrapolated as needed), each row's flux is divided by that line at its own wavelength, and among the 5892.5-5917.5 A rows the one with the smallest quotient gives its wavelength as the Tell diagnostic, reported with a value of 5895.0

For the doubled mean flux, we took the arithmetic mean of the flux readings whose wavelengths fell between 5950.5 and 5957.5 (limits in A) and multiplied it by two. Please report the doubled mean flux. 33.3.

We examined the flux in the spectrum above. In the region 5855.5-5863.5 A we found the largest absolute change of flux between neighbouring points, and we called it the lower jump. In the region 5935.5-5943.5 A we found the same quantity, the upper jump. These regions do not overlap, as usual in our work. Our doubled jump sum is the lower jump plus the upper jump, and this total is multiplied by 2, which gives 1.80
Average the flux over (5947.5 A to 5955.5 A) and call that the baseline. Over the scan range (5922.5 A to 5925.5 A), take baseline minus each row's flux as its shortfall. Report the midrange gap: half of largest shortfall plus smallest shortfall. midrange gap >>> -0.7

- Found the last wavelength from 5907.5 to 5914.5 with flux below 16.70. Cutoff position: 5914.0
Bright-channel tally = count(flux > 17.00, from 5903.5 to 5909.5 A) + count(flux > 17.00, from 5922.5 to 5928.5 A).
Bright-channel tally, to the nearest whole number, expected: 2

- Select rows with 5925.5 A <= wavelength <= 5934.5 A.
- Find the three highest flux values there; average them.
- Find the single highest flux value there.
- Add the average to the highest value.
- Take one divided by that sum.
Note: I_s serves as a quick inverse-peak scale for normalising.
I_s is 0.0296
